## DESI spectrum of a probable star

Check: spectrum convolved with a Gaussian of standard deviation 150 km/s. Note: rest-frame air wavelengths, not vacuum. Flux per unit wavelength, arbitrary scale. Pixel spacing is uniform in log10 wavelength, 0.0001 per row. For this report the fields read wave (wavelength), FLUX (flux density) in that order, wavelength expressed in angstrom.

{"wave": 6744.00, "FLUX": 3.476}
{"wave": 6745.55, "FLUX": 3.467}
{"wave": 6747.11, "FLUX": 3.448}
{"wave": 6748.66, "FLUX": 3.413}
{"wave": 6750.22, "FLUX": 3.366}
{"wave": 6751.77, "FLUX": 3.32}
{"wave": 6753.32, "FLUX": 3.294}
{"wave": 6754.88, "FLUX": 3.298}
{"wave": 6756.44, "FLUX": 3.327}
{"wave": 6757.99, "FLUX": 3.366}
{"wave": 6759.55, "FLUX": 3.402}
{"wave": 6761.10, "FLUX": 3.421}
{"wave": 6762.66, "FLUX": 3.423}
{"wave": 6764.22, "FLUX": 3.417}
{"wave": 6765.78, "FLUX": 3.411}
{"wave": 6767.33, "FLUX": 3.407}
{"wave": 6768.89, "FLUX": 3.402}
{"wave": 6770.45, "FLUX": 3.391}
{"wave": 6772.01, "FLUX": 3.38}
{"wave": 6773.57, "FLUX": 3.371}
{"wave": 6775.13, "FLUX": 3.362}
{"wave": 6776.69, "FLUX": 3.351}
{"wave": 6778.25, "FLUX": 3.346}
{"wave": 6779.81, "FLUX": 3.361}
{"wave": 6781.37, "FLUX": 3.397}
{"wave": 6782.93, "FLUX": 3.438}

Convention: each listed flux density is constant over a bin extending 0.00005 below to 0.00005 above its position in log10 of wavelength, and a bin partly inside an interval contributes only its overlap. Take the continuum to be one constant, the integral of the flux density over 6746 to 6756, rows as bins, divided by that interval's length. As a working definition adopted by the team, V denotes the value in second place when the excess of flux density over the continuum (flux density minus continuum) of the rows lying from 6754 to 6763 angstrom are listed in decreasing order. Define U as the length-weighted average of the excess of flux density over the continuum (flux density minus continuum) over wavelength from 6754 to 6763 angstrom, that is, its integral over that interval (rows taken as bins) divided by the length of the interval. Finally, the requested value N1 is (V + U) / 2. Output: 0.039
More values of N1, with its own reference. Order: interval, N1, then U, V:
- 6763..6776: 0.046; 0.04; 0.055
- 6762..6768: 0.060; 0.06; 0.061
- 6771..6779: 0.011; 0.01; 0.015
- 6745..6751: 0.079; 0.07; 0.092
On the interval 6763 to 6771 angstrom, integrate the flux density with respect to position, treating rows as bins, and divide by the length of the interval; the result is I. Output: 3.407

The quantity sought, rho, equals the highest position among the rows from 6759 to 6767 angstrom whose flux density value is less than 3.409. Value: 6759.55 angstrom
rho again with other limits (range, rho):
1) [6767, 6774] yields 6773.57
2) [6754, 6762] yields 6759.55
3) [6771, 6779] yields 6778.25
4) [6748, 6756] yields 6754.88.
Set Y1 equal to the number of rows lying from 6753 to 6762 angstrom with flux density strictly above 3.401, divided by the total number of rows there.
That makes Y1 0.3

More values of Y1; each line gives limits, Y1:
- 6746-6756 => 0.3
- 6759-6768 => 1.0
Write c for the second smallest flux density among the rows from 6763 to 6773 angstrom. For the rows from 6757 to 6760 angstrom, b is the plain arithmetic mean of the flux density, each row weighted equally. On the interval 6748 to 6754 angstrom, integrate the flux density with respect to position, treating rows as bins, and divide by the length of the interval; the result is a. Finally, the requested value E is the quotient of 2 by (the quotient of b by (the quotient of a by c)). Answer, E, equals 0.584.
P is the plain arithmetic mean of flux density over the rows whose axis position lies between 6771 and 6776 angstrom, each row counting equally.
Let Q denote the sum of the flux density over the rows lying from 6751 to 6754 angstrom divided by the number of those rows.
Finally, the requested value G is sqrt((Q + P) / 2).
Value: 1.827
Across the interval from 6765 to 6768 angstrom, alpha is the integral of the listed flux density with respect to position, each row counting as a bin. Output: 10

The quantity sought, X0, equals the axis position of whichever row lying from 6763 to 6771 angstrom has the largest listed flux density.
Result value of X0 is 6764.22 angstrom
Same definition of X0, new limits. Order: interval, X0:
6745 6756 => 6745.55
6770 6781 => 6770.45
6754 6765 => 6762.66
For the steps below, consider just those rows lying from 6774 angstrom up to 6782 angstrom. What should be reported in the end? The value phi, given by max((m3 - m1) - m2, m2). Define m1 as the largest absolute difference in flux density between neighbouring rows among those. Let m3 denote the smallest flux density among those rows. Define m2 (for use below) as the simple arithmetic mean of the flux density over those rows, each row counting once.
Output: 3.36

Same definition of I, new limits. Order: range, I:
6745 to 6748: 3.452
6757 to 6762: 3.398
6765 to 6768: 3.417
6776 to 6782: 3.365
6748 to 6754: 3.350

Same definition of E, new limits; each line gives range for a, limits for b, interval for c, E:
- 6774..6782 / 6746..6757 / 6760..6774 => 0.594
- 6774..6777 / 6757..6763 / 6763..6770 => 0.579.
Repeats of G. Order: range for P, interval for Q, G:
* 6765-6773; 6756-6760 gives 1.839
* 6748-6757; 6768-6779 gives 1.831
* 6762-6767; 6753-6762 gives 1.840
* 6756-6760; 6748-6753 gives 1.835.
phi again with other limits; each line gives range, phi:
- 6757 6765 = 3.41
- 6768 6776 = 3.38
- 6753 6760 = 3.34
